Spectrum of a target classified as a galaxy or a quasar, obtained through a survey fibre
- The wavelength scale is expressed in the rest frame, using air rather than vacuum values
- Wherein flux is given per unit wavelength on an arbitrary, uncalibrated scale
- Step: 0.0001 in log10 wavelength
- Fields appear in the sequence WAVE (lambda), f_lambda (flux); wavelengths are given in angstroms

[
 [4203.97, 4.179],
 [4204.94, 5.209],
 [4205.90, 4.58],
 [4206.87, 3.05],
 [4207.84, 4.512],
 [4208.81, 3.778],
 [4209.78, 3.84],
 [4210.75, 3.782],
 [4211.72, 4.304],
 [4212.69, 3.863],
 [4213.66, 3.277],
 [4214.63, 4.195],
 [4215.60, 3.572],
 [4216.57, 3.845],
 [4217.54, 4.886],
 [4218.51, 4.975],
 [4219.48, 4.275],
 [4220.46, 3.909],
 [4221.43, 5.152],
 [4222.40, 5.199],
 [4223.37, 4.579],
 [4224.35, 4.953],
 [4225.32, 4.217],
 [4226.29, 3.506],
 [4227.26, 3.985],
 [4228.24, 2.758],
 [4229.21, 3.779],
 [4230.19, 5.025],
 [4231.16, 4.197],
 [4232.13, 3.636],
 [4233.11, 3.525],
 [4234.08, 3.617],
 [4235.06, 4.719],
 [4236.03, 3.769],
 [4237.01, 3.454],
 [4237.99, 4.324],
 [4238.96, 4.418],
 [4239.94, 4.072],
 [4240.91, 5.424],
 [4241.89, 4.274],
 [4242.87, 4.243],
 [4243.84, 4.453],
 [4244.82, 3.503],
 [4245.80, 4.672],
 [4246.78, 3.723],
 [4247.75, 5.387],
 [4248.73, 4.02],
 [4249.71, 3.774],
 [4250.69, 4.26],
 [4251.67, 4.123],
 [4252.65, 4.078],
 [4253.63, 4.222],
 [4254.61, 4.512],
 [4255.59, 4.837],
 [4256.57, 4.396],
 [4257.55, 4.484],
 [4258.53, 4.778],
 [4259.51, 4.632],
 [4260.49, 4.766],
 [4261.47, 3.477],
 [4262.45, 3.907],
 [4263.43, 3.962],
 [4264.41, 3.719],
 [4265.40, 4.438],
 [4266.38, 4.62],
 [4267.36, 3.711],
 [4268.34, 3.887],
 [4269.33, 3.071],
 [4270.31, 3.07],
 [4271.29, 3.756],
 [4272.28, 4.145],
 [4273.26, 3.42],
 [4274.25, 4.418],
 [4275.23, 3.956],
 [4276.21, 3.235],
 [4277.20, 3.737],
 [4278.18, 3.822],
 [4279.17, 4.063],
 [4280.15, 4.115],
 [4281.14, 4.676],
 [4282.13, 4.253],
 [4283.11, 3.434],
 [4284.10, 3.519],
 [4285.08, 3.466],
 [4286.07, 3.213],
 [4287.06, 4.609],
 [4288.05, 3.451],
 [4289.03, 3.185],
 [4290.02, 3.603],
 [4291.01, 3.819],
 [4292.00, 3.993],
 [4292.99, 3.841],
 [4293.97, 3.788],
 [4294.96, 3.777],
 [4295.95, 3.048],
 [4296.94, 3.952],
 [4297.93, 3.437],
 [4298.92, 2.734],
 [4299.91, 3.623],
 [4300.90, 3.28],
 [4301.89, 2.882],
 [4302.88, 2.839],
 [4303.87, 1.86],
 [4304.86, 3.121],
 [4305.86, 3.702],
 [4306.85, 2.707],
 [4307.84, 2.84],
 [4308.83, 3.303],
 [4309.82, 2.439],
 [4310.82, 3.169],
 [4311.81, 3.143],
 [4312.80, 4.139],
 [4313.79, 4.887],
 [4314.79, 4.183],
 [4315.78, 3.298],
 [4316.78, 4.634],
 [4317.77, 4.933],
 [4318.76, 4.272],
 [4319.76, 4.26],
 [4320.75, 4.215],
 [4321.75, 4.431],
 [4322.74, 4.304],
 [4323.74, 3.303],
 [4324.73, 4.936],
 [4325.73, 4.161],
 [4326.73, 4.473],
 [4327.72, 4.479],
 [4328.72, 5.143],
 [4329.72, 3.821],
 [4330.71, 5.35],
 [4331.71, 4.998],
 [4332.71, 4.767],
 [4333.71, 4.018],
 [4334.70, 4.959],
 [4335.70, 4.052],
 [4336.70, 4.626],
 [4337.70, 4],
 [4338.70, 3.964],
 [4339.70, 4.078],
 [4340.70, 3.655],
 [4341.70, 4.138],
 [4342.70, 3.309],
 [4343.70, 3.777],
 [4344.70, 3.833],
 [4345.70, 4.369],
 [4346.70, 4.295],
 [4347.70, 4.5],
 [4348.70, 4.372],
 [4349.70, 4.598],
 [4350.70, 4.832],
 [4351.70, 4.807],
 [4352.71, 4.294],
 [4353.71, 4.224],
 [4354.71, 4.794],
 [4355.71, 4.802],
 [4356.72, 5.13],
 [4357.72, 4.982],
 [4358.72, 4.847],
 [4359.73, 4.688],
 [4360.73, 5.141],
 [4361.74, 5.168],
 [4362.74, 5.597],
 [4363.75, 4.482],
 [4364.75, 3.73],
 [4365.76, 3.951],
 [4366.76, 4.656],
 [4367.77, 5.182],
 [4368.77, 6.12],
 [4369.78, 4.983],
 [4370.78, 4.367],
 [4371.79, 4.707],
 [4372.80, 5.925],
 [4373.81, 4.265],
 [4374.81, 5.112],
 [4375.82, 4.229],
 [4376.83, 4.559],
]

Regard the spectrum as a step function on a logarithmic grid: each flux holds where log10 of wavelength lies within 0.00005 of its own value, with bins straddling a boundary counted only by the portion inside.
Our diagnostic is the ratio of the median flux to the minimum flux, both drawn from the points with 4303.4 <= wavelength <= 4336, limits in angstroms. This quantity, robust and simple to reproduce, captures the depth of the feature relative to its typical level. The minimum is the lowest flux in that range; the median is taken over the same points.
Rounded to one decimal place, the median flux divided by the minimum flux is 2.2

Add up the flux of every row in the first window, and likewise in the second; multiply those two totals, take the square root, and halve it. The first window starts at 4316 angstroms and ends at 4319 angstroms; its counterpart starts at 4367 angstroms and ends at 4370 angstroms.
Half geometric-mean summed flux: 7.5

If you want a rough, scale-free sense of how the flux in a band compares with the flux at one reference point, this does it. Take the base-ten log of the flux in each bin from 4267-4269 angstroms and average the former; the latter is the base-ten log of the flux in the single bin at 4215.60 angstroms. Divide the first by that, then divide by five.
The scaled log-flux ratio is 0.21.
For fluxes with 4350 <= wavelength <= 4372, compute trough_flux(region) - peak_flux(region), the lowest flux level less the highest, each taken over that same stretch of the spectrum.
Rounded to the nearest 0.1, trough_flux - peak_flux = -2.4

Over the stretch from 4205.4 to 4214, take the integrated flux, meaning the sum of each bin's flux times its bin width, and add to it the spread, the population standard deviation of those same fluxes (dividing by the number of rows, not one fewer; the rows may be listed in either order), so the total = 34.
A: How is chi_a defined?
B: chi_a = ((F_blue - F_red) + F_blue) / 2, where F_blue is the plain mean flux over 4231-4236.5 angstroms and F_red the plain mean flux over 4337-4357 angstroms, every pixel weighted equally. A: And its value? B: 1.8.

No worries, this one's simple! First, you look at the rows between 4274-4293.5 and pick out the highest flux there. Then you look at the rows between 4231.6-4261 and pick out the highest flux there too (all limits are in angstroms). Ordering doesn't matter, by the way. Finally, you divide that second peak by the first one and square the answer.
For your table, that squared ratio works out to 1.35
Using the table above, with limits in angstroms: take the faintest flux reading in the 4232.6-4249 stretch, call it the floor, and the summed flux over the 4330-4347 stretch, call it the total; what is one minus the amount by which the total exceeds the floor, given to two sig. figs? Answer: -68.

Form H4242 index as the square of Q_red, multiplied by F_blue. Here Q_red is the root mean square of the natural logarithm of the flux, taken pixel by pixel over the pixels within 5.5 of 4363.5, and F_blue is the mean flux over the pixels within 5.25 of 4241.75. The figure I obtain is 10.6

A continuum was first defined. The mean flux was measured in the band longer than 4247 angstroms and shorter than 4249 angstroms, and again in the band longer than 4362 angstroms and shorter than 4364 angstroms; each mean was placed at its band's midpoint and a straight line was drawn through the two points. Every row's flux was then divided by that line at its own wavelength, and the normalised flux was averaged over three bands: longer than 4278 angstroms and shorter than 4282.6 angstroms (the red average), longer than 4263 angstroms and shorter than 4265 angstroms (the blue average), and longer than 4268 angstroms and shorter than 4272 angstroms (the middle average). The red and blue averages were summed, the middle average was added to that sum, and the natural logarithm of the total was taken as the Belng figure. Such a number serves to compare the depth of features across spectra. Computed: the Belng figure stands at 0.88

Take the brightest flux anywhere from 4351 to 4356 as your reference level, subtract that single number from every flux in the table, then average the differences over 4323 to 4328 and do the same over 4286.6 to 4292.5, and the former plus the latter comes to -1.6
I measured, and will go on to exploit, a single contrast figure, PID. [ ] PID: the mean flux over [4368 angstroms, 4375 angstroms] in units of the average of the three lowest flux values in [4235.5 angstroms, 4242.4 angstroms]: 1.35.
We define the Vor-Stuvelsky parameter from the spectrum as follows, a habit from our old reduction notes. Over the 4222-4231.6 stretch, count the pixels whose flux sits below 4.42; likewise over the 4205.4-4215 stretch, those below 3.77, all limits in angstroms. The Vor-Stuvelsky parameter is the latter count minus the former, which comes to -4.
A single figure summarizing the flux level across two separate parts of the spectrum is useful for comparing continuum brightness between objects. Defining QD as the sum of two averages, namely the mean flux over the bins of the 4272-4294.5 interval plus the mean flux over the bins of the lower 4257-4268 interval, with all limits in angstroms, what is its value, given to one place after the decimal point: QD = 8.0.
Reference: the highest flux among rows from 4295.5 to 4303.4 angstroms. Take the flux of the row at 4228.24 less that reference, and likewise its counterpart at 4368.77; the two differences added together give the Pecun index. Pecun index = 1.0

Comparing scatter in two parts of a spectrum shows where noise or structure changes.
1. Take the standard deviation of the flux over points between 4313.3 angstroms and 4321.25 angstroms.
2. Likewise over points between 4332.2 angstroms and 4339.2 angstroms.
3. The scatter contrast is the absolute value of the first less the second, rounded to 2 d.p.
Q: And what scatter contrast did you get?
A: 0.09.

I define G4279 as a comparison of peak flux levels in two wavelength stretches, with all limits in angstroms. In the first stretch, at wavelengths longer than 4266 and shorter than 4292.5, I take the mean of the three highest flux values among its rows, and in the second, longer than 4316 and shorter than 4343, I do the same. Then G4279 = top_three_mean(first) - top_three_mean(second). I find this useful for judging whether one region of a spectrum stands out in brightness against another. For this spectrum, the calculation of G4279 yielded -0.5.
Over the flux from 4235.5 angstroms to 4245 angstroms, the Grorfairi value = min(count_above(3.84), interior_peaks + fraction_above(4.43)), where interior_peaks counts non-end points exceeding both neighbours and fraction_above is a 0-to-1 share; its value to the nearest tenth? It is 3.2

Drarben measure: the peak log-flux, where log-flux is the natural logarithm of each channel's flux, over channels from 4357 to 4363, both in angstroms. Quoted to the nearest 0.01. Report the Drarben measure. 1.72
